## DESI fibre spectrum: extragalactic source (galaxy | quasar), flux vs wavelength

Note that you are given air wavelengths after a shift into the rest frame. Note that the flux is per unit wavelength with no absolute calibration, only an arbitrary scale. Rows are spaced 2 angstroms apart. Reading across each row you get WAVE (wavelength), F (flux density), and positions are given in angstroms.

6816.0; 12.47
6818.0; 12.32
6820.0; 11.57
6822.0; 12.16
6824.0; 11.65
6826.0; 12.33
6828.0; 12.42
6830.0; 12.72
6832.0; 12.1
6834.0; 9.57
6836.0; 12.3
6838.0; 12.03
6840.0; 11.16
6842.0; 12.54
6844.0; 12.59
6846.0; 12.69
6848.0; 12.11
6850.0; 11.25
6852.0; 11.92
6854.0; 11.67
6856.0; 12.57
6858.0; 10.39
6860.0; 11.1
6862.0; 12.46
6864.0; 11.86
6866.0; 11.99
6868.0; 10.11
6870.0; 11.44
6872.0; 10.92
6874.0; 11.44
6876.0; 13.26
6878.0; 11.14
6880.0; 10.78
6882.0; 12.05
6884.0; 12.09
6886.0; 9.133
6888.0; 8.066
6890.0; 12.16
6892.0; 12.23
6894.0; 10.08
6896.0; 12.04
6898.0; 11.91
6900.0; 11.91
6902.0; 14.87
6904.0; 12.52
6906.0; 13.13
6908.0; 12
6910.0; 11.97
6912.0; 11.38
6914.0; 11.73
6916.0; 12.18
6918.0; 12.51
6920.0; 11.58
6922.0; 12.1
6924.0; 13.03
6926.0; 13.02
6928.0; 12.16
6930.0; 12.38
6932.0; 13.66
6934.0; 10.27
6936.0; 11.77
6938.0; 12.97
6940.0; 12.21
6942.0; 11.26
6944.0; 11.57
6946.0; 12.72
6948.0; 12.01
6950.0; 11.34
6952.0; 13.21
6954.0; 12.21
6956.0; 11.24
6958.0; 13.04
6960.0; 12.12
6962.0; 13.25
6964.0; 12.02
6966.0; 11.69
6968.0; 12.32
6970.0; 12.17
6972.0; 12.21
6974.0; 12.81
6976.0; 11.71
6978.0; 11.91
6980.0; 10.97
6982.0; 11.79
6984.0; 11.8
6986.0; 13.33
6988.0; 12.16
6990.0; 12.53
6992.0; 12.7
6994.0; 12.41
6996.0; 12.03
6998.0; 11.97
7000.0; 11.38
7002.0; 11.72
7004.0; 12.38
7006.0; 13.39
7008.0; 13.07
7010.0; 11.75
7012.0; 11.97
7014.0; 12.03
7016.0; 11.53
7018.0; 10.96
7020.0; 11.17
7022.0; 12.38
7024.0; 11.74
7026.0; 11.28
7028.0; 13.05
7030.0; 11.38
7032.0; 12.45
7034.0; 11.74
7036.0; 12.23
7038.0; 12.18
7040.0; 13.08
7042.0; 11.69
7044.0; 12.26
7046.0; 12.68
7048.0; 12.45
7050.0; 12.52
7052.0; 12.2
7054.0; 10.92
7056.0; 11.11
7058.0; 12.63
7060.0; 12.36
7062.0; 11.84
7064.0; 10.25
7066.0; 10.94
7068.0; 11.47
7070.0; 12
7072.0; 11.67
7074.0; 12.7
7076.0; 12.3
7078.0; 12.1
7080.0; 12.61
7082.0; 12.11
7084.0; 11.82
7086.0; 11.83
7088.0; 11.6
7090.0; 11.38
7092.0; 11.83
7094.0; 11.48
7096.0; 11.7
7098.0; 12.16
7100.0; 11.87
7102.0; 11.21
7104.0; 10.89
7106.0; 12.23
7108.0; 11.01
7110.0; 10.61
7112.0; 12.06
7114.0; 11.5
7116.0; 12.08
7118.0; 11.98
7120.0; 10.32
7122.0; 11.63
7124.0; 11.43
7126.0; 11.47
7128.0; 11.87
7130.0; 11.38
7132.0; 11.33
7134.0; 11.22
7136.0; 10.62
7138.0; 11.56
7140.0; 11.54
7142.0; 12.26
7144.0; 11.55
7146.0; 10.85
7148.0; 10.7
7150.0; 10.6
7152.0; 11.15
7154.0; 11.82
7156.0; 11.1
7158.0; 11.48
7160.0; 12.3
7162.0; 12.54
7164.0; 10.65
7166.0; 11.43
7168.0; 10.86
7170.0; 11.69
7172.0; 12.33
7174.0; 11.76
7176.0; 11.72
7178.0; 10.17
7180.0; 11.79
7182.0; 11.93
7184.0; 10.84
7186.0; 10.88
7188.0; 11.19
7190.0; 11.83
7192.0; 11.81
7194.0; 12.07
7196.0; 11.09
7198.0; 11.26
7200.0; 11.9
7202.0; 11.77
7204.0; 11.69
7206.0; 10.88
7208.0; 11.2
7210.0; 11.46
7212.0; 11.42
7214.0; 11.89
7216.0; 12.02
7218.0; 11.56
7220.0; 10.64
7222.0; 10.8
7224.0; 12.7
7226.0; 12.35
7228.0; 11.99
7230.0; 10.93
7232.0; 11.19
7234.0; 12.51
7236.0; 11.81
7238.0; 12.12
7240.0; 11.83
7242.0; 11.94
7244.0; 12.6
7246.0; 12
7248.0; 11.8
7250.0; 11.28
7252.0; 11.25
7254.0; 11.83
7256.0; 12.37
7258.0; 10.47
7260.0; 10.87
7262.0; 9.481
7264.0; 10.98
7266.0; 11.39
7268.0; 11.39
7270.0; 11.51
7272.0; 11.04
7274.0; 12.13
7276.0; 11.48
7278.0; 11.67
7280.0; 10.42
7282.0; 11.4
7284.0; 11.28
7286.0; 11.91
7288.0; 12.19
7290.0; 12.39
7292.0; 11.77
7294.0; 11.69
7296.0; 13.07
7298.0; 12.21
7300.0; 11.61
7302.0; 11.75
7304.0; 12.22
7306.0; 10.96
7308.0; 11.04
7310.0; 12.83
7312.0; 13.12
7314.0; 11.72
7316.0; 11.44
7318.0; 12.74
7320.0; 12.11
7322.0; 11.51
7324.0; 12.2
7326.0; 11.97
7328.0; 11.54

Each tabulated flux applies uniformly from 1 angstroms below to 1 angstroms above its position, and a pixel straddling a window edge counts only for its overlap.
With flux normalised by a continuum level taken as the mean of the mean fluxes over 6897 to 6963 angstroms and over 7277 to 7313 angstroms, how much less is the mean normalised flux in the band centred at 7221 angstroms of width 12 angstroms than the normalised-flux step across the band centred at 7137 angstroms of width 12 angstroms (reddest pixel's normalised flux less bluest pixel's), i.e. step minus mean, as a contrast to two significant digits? -0.89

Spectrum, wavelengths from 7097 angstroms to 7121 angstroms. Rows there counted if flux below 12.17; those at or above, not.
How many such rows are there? 11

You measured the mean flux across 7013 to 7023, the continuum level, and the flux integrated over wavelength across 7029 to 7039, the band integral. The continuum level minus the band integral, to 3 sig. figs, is -108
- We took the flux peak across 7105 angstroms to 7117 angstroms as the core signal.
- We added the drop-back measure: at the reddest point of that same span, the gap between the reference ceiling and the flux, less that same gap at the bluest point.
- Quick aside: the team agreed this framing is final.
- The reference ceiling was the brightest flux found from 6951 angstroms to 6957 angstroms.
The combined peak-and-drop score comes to 12.4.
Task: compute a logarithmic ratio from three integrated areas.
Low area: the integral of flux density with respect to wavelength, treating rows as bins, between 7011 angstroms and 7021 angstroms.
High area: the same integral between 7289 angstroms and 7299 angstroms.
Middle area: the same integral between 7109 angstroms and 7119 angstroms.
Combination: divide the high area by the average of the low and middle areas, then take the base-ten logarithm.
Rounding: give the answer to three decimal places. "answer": 0.023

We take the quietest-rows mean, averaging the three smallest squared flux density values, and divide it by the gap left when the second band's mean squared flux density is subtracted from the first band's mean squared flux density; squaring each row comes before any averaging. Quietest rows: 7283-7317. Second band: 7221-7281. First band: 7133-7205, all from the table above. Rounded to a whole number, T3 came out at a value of -52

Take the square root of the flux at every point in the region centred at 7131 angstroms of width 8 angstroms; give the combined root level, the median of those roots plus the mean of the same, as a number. 6.75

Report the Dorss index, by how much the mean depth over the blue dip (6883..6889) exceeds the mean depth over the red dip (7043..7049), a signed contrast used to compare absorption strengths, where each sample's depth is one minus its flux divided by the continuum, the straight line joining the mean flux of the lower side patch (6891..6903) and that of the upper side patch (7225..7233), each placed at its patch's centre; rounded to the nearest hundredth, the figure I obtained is 0.24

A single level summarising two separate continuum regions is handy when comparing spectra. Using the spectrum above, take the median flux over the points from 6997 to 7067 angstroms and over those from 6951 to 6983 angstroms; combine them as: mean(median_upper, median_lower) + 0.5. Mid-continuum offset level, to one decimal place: 12.6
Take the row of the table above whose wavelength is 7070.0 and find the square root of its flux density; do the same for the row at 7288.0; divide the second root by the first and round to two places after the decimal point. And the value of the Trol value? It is 1.01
